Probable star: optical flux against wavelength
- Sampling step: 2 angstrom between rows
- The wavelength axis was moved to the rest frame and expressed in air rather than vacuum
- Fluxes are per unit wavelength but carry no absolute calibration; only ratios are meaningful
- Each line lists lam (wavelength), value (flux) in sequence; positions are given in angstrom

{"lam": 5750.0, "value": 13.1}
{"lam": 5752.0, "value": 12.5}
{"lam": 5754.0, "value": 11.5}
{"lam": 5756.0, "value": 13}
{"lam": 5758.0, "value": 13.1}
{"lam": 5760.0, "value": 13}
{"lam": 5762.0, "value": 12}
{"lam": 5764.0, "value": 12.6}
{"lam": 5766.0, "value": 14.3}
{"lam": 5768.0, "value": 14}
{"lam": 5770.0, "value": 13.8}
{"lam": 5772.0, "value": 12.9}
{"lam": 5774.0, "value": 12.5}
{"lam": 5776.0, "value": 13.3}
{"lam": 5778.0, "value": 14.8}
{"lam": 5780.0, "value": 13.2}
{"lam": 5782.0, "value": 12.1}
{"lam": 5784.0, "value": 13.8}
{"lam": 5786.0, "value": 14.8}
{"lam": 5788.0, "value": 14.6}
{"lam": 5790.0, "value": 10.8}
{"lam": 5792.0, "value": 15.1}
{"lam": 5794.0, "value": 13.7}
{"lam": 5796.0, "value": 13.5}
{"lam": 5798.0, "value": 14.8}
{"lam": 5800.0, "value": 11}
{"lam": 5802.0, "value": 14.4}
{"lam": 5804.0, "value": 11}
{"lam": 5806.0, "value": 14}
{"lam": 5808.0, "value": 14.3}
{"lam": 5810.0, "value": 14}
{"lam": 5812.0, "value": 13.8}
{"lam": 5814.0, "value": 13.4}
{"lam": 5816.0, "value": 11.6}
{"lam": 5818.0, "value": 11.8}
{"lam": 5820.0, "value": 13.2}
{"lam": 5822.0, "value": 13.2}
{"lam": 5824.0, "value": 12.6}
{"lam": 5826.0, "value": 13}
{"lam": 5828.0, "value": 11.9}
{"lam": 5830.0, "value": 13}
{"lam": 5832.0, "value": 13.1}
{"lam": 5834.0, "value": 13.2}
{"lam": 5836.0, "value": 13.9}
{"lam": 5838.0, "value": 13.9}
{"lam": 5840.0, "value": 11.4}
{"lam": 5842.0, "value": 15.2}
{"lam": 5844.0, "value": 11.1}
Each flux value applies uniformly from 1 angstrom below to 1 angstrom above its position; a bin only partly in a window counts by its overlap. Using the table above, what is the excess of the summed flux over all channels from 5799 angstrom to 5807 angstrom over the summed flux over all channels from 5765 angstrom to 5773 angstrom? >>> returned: -4.6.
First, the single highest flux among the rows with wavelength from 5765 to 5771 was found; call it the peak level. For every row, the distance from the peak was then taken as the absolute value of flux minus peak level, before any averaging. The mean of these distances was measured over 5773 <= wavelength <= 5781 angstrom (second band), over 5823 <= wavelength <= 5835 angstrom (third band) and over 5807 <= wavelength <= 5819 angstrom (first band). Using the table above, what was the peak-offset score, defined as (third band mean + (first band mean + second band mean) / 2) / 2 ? 1.31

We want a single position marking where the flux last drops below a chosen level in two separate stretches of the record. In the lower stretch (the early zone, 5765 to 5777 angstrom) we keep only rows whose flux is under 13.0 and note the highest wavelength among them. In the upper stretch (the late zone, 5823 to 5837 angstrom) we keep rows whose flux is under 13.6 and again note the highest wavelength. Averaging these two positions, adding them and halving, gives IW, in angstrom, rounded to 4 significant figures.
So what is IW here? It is 5804 angstrom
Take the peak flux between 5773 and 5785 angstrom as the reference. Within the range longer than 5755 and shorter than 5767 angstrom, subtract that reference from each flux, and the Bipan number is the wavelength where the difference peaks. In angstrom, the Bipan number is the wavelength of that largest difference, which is 5766.0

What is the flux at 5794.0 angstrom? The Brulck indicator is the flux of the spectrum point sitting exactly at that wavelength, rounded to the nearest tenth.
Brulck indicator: 13.7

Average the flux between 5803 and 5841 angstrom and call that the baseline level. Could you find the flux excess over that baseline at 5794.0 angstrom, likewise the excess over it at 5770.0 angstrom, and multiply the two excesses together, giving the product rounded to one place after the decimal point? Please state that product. 0.6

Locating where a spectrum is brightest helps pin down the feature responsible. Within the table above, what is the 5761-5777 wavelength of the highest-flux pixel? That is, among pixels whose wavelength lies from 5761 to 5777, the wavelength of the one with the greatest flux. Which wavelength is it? 5766.0 angstrom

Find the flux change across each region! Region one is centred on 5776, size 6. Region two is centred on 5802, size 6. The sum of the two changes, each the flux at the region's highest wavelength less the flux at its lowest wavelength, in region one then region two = 2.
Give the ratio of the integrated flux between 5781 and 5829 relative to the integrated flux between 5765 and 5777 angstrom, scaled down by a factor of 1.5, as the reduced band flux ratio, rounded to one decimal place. 2.6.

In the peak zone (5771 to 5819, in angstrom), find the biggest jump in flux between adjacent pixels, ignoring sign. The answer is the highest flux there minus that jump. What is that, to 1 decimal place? 10.8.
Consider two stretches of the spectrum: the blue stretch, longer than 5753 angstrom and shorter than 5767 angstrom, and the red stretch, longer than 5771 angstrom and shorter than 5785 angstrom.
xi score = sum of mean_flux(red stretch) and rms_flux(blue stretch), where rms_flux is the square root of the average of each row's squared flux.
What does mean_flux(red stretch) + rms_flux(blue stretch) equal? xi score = 26.0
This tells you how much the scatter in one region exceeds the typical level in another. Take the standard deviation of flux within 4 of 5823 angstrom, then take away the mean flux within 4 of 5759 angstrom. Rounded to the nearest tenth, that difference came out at -12.5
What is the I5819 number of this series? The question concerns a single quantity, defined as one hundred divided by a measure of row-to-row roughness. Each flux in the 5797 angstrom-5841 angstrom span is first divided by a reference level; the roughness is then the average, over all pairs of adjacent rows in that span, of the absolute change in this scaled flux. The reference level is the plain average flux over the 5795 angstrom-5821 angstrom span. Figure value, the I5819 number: 1113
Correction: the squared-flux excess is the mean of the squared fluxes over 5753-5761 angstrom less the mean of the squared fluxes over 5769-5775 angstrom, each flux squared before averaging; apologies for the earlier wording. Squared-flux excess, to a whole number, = -11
